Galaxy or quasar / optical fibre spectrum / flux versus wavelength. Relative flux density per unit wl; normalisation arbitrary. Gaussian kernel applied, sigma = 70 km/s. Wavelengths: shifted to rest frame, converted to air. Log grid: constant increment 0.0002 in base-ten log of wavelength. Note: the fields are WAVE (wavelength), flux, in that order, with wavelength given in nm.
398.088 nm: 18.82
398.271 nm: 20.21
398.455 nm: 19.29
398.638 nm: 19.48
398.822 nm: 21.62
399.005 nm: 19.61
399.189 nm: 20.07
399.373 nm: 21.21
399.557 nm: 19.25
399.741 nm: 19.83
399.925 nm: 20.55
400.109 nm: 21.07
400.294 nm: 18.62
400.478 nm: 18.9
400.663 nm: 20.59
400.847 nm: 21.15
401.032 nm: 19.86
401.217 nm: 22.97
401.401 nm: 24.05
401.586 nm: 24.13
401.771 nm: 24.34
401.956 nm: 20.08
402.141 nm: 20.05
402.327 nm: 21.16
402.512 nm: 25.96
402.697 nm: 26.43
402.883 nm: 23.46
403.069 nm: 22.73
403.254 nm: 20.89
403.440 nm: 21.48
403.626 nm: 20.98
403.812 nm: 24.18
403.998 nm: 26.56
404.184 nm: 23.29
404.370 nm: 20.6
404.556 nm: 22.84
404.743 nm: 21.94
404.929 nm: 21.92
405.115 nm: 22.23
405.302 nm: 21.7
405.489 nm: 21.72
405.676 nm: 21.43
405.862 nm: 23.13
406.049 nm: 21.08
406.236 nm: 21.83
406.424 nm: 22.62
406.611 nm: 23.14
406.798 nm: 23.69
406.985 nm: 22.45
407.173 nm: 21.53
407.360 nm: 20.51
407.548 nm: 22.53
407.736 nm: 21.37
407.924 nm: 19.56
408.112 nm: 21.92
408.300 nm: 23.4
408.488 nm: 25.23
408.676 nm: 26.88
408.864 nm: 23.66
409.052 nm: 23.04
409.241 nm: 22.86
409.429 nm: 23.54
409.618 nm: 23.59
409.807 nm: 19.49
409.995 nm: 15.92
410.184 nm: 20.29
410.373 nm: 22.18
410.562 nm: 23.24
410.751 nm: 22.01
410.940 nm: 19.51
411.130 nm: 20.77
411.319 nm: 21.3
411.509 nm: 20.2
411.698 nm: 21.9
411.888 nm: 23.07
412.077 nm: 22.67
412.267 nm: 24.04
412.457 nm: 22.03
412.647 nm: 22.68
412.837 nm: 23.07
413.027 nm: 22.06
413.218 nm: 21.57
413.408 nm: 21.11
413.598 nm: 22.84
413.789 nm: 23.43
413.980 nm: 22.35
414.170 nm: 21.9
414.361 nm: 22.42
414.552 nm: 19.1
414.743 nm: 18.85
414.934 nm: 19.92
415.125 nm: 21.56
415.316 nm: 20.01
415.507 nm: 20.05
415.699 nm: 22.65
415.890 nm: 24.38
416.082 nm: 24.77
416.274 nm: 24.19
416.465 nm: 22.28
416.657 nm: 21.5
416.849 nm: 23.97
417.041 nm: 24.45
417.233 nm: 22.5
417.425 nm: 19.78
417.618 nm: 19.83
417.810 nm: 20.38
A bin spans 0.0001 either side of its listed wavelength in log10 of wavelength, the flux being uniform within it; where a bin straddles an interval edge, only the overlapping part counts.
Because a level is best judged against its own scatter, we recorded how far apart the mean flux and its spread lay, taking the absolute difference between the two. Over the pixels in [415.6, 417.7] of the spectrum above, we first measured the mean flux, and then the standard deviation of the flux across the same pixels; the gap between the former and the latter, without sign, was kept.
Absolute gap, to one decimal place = 21.0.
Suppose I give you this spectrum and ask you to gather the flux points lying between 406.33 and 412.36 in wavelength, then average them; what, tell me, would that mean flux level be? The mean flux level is 22.1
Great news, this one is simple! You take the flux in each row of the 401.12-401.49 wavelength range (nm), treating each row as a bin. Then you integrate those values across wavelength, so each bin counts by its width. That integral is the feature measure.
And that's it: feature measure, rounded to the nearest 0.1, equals 8.7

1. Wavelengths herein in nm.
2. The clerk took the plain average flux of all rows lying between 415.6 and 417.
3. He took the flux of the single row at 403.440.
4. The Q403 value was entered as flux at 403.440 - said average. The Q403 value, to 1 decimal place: -1.9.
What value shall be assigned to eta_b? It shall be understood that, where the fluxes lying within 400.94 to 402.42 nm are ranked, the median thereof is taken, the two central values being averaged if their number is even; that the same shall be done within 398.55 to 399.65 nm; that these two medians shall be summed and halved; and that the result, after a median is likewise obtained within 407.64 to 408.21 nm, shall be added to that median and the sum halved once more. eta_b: 21.2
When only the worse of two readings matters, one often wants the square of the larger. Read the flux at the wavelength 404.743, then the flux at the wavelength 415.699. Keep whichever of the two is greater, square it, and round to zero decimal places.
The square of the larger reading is 513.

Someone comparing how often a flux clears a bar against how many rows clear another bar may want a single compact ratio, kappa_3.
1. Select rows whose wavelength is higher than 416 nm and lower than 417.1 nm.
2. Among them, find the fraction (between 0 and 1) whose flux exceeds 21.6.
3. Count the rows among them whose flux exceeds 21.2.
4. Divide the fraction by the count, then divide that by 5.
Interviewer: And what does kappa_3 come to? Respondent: 0.028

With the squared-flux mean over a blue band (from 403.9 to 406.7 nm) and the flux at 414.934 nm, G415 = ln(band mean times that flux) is 9.21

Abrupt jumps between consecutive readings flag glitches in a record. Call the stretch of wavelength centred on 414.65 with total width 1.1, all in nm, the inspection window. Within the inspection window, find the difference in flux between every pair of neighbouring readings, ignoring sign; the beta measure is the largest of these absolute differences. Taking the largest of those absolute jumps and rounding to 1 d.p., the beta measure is 3.3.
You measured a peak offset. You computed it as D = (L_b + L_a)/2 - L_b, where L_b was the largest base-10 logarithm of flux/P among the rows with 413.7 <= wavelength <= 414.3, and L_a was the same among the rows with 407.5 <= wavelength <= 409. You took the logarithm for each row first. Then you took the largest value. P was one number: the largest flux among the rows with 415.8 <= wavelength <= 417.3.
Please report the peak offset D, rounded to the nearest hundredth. 0.03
